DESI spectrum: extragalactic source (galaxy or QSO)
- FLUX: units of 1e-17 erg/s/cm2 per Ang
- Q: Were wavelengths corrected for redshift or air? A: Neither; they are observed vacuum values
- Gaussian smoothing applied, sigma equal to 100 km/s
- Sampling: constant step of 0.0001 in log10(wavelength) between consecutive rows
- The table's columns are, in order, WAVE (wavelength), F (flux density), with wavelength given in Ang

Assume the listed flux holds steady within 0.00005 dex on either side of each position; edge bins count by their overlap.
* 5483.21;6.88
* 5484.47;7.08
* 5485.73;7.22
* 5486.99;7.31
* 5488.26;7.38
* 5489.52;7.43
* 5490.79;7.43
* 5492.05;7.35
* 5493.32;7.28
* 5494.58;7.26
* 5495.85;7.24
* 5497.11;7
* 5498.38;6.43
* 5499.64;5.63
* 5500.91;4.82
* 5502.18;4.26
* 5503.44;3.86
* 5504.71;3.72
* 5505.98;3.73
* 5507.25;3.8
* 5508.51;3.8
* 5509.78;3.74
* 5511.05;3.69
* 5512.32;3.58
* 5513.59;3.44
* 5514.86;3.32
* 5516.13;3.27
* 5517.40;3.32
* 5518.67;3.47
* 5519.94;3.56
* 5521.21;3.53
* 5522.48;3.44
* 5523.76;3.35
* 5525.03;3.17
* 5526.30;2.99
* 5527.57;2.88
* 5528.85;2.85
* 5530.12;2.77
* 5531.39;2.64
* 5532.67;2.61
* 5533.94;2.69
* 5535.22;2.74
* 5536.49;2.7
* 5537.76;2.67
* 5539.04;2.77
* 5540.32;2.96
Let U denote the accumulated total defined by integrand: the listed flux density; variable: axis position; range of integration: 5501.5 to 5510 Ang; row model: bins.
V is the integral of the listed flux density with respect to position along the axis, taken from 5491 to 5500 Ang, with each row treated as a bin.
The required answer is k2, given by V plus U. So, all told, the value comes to 95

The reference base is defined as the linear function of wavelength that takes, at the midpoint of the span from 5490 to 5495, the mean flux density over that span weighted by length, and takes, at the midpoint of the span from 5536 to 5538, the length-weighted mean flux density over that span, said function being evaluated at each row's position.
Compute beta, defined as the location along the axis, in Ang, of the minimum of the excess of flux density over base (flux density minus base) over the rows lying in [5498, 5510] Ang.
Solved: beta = 5504.71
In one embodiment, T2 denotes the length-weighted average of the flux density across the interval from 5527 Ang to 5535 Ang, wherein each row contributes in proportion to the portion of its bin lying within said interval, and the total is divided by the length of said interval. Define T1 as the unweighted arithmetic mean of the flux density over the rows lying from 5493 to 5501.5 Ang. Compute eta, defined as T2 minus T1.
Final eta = -3.8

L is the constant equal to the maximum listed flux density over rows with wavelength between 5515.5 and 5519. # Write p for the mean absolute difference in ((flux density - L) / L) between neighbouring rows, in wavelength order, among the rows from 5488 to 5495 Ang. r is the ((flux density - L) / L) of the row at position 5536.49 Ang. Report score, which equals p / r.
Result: -0.06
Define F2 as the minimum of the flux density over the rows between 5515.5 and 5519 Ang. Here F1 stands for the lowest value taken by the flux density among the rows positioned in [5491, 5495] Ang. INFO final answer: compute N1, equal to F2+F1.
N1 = 10.5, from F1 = 7.26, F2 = 3.27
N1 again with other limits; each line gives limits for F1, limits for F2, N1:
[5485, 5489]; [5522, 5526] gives 10.4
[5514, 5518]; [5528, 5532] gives 5.9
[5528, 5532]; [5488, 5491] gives 10.0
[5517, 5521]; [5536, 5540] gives 6.0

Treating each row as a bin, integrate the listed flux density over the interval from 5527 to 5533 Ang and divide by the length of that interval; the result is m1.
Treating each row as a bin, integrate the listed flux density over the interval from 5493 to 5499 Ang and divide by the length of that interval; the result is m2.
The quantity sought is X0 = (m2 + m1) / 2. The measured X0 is 4.9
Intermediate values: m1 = 2.8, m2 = 7.0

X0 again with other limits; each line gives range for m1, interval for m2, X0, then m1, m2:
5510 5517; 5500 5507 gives 3.8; 3.5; 4.1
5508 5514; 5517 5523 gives 3.6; 3.7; 3.5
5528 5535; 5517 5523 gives 3.1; 2.7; 3.5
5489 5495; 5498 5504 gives 6.2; 7.3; 5.0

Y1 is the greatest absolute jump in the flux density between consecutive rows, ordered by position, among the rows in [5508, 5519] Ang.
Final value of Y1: 0.150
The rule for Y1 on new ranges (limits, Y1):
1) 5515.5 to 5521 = 0.150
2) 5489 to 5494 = 0.080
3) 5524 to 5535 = 0.180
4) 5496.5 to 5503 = 0.810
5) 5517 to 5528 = 0.180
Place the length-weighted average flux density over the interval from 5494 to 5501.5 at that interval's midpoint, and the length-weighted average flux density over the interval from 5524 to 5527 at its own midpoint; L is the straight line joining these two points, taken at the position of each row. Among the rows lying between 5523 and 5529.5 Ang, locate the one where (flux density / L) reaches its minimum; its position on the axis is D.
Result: 5526.30 Ang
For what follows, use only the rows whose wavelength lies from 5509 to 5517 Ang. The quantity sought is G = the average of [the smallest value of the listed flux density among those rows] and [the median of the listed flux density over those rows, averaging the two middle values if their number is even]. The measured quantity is 3.4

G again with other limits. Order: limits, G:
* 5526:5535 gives 2.7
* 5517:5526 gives 3.3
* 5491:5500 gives 6.4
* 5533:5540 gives 2.7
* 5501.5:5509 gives 3.8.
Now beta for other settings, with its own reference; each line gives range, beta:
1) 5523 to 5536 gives 5526.30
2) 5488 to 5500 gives 5499.64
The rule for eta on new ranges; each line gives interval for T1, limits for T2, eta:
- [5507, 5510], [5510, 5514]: -0.2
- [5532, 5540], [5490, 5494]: 4.7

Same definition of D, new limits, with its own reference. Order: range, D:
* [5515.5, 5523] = 5516.13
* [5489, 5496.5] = 5489.52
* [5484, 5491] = 5484.47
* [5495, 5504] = 5503.44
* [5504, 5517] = 5504.71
